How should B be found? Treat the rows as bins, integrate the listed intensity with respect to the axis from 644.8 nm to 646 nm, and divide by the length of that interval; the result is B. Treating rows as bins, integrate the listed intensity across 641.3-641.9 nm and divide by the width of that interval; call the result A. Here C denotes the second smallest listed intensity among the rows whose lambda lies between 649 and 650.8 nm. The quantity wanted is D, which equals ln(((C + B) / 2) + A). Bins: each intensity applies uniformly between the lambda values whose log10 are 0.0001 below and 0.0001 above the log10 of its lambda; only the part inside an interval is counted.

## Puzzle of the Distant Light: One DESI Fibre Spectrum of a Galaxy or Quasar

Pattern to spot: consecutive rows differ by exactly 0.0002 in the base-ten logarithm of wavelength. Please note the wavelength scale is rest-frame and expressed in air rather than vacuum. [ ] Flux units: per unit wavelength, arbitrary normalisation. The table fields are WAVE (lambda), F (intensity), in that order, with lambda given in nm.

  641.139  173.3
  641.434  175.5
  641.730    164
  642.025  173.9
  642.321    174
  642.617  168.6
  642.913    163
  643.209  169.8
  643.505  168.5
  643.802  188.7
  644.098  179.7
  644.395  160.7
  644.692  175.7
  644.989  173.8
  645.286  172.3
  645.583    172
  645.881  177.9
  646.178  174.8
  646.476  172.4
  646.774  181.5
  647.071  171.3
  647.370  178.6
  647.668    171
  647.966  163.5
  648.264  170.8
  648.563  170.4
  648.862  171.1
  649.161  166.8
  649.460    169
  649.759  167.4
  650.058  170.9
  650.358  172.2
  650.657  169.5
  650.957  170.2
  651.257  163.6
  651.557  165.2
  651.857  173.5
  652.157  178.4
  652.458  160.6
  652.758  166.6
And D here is 5.83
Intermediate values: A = 170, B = 174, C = 167.4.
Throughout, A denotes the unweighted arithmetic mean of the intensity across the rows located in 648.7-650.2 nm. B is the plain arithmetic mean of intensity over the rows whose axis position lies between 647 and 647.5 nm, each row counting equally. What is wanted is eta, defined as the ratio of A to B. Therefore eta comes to 0.97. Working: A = 169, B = 175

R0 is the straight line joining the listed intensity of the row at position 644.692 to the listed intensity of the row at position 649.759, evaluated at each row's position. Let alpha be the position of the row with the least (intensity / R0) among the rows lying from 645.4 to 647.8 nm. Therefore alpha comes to 645.583 nm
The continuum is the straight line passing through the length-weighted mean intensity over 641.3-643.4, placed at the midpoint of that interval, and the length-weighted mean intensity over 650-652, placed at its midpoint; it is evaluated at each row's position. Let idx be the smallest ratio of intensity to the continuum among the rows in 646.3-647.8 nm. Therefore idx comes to 1.01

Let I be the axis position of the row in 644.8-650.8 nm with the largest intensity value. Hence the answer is 646.774 nm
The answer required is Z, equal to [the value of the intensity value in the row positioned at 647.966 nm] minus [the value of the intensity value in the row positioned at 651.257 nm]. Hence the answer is 0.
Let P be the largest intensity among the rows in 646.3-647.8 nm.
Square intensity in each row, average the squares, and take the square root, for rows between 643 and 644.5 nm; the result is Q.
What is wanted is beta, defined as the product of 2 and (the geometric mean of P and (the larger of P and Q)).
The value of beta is 363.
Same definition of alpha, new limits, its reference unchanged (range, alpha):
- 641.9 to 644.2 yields 642.913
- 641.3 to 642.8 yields 641.730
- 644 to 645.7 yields 644.395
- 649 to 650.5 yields 649.161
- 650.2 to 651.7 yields 651.257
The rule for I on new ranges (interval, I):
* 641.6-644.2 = 643.802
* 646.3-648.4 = 646.774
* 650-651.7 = 650.358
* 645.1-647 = 646.774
